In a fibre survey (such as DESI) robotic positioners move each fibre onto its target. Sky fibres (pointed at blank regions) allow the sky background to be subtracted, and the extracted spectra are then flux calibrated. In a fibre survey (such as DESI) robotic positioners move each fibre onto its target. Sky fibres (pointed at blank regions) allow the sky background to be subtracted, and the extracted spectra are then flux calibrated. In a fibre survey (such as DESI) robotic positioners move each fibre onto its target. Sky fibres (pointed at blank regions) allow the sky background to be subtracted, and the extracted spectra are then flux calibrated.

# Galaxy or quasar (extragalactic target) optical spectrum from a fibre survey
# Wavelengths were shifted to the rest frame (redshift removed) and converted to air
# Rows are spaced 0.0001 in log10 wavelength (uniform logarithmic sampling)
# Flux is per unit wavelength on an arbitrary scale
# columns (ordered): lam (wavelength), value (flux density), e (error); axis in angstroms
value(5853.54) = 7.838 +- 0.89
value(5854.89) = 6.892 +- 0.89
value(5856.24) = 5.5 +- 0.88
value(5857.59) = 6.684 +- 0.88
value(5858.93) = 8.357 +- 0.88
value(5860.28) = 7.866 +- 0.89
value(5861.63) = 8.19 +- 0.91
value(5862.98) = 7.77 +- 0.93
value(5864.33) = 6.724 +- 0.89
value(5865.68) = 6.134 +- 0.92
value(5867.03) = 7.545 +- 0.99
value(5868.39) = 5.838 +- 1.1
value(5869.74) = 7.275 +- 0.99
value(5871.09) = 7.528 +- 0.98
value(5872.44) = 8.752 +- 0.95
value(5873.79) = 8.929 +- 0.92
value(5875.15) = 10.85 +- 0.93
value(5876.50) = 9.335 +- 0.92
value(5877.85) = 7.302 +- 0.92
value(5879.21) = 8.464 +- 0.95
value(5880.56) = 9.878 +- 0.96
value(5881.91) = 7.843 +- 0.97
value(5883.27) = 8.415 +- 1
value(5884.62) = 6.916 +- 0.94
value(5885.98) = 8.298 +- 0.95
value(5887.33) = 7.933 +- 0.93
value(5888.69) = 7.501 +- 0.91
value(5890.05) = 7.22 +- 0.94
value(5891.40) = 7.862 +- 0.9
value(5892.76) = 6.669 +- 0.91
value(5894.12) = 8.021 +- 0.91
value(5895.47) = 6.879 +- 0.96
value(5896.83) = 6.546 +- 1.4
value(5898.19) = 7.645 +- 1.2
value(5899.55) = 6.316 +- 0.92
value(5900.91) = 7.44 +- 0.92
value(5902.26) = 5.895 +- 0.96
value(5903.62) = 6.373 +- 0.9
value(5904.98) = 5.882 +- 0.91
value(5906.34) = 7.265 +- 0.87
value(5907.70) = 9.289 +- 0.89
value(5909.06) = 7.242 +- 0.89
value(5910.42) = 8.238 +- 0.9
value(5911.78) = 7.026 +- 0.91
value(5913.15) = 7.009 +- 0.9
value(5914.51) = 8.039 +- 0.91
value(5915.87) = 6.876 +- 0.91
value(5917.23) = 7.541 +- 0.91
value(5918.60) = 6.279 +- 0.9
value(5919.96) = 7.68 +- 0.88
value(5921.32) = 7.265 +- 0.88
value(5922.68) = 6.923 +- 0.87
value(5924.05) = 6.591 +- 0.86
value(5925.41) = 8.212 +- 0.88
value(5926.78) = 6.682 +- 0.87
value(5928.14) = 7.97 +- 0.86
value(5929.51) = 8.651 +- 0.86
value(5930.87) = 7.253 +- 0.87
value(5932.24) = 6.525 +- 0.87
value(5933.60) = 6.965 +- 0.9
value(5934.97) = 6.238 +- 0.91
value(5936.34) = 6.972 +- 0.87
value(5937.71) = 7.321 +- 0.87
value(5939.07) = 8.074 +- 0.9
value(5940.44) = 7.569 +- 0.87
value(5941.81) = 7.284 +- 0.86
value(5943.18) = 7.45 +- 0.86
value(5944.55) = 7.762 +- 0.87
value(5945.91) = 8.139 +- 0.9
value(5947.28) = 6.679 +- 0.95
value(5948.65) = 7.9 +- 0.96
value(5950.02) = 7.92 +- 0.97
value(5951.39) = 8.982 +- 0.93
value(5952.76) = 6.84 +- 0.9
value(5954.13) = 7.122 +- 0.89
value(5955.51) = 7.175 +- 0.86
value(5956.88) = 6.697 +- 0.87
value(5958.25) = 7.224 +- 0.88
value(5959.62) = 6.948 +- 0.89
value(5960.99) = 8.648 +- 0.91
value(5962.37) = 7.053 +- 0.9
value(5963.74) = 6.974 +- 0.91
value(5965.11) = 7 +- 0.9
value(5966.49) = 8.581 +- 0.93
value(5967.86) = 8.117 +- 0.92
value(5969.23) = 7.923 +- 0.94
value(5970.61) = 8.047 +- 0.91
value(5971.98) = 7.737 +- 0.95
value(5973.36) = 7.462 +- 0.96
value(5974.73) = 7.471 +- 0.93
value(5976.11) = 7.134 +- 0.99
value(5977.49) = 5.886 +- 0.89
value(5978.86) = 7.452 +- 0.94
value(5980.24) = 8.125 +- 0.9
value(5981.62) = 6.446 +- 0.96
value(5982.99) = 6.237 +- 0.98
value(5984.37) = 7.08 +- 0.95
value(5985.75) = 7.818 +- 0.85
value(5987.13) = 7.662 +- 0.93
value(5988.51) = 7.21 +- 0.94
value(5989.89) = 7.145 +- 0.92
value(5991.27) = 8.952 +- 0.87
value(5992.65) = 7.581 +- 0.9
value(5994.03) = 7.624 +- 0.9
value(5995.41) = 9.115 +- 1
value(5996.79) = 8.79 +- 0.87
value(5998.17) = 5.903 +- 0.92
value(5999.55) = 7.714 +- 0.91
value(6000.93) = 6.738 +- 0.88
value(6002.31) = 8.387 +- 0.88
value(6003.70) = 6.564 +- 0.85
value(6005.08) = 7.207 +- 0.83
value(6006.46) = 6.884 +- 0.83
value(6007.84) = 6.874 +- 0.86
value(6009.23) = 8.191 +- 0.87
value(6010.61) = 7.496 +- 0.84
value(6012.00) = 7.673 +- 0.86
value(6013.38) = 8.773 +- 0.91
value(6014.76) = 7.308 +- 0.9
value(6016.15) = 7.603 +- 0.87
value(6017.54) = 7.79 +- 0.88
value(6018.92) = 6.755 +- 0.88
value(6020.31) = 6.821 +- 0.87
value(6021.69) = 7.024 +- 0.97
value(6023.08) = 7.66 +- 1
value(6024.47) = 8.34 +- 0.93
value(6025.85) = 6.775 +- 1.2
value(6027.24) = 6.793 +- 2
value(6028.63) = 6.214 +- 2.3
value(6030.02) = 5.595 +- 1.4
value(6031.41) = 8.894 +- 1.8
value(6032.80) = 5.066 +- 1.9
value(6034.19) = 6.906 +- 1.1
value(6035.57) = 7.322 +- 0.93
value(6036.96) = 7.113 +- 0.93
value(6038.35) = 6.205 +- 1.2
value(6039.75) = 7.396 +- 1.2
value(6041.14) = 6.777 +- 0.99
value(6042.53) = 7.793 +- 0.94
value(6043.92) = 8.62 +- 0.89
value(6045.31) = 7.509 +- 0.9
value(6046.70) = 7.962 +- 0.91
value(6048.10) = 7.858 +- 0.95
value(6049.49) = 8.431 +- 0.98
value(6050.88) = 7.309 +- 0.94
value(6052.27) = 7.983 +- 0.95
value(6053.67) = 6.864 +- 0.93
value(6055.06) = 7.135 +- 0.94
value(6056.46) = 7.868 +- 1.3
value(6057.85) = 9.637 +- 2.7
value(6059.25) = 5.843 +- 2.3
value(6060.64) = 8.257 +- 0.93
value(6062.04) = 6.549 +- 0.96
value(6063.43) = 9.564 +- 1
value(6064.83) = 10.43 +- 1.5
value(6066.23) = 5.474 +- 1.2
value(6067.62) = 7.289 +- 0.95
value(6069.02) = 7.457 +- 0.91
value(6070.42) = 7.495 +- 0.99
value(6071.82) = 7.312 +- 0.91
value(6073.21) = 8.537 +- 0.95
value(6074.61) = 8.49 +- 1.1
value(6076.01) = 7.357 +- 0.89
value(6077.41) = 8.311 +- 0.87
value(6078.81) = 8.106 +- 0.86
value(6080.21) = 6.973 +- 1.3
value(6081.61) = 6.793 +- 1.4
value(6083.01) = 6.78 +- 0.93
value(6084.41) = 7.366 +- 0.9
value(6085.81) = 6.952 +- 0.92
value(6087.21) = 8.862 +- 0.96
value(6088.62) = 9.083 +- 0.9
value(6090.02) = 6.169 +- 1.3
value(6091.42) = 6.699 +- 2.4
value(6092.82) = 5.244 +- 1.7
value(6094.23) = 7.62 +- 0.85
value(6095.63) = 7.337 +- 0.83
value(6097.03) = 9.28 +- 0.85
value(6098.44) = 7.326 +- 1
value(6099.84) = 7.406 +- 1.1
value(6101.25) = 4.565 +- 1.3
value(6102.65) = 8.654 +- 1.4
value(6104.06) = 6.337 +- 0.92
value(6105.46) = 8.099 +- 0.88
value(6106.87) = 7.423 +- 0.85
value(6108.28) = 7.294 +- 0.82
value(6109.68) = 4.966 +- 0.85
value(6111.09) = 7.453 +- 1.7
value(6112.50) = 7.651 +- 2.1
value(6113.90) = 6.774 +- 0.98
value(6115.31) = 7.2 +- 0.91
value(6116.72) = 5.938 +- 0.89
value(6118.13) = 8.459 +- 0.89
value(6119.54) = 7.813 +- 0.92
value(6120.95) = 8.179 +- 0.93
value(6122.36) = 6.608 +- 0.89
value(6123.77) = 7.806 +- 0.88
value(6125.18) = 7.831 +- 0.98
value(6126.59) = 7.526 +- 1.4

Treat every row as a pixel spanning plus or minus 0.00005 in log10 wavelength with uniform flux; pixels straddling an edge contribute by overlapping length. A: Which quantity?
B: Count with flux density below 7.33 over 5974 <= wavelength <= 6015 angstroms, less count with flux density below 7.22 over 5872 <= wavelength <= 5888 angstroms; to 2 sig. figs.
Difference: 13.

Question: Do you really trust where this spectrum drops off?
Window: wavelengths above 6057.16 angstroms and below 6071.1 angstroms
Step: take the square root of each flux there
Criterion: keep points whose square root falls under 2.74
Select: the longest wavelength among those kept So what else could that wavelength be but 6070.42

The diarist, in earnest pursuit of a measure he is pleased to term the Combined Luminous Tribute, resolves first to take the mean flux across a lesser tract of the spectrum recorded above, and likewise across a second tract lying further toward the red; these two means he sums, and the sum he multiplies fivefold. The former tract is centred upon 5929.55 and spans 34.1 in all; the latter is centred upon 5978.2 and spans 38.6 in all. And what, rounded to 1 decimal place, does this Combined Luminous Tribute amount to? 74.6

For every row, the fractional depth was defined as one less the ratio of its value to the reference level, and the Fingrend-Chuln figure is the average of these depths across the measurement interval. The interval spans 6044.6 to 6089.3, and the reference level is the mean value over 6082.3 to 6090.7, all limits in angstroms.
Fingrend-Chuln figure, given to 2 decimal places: -0.03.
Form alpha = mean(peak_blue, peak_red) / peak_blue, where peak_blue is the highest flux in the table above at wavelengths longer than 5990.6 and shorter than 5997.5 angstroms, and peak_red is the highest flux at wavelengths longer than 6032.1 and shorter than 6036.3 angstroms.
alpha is 0.902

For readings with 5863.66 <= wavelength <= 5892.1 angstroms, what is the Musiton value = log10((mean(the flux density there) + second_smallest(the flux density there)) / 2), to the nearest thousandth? 0.847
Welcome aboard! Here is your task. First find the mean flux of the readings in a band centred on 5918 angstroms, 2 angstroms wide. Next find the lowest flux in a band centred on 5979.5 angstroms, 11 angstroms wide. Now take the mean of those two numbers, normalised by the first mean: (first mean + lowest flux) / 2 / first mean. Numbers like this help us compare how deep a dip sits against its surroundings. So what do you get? 0.93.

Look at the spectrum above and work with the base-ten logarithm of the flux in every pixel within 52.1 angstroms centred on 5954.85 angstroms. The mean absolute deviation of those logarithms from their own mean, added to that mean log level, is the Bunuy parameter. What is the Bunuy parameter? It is 0.902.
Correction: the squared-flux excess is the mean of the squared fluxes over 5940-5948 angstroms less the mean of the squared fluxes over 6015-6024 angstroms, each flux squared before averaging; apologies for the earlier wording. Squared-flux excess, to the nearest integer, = 3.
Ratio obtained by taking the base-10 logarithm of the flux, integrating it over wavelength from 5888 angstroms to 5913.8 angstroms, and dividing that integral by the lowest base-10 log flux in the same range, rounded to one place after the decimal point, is 28.6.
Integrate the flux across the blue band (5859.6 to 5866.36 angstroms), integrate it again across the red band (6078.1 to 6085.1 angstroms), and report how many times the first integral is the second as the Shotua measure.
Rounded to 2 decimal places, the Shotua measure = 0.98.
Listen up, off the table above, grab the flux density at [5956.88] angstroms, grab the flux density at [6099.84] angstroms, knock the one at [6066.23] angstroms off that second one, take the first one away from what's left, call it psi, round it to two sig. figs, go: -4.8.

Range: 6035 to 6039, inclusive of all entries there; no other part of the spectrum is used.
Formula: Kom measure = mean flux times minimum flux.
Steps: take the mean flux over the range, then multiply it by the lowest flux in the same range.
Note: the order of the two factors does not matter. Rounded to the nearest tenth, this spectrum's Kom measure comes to 42.7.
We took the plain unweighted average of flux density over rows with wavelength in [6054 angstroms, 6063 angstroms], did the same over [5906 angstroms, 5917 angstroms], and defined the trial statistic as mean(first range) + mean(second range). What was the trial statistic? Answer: 15.2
